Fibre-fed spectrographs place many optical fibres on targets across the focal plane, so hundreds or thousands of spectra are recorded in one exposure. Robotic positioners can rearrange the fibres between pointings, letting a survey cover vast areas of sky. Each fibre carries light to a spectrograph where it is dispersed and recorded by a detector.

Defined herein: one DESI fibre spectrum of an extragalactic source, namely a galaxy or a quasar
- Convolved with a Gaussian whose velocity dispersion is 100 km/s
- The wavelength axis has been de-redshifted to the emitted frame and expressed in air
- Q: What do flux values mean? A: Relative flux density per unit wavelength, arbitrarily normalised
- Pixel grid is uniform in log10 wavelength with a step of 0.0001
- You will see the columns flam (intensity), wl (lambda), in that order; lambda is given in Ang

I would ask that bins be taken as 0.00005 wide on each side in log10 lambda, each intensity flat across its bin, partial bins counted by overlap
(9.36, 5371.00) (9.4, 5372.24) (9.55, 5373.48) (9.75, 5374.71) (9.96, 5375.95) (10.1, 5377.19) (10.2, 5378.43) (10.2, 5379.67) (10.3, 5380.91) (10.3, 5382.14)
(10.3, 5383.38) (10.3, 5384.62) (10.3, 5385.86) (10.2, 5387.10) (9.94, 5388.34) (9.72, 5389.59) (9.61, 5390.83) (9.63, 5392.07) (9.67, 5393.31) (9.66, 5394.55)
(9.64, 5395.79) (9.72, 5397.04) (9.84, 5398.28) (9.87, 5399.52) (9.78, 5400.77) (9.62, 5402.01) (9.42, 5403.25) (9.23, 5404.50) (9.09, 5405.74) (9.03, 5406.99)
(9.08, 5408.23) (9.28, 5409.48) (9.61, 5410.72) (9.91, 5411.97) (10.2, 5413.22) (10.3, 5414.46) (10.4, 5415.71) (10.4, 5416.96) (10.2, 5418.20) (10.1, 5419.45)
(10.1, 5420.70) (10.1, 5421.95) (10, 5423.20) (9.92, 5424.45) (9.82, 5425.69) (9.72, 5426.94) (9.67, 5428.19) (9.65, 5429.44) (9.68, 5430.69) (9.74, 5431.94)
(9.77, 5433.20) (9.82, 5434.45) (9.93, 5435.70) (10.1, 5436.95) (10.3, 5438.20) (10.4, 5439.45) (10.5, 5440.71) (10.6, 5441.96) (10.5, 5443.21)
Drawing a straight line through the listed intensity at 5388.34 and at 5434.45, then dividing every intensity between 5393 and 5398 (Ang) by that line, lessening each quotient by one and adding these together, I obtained -0.10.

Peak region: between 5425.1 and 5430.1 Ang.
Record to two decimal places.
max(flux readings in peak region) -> 9.82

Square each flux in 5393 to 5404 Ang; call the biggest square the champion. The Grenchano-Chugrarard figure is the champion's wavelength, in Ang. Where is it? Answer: 5399.52 Ang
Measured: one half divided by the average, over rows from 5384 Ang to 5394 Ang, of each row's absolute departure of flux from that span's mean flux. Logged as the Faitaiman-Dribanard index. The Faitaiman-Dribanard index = 2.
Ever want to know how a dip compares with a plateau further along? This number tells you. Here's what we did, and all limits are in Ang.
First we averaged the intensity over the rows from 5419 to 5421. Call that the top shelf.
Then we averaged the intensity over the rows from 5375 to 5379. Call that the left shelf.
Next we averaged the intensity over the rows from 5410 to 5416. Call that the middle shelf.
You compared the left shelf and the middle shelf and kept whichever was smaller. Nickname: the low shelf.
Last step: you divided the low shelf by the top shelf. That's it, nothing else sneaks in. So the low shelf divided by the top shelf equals 1.00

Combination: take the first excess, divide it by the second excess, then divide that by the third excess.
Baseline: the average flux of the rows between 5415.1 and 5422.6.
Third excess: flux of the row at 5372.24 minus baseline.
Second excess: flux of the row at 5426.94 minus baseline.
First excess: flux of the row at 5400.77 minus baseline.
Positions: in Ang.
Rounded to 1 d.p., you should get -1.1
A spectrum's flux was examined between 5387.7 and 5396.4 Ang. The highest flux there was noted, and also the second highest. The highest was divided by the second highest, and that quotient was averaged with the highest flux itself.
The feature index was 5.48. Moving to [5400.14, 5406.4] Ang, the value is 5.40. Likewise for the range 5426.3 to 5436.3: 5.47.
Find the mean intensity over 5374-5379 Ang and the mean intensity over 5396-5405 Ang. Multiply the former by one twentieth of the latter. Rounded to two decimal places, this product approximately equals 4.82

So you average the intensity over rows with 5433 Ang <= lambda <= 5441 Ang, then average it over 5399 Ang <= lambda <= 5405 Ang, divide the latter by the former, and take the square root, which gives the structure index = 0.97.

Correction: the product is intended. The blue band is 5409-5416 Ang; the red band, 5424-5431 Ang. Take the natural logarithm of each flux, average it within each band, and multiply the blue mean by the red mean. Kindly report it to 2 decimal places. 5.23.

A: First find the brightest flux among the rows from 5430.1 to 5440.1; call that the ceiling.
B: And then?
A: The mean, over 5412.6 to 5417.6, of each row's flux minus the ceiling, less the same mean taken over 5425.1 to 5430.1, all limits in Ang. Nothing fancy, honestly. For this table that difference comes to 0.6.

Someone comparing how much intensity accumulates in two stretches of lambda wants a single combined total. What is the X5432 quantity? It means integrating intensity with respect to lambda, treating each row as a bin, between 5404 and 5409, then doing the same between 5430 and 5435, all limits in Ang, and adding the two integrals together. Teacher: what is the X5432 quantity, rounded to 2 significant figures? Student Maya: 94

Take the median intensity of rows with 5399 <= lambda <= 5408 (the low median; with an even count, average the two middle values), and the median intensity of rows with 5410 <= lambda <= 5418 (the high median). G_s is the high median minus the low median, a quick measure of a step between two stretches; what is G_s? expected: 0.83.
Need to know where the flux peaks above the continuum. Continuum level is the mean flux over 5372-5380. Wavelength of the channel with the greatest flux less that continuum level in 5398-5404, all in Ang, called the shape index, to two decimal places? 5399.52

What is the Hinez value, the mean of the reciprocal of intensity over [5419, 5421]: 0.099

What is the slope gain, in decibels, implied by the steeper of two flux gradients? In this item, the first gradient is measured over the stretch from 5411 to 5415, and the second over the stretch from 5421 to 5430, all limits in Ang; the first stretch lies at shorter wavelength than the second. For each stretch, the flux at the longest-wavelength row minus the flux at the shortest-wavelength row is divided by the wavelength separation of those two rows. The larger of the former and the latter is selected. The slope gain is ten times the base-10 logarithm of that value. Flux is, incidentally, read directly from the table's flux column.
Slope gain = -8.1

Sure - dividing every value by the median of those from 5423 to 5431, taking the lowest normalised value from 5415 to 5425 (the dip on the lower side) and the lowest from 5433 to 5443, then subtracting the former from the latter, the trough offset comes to -0.02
